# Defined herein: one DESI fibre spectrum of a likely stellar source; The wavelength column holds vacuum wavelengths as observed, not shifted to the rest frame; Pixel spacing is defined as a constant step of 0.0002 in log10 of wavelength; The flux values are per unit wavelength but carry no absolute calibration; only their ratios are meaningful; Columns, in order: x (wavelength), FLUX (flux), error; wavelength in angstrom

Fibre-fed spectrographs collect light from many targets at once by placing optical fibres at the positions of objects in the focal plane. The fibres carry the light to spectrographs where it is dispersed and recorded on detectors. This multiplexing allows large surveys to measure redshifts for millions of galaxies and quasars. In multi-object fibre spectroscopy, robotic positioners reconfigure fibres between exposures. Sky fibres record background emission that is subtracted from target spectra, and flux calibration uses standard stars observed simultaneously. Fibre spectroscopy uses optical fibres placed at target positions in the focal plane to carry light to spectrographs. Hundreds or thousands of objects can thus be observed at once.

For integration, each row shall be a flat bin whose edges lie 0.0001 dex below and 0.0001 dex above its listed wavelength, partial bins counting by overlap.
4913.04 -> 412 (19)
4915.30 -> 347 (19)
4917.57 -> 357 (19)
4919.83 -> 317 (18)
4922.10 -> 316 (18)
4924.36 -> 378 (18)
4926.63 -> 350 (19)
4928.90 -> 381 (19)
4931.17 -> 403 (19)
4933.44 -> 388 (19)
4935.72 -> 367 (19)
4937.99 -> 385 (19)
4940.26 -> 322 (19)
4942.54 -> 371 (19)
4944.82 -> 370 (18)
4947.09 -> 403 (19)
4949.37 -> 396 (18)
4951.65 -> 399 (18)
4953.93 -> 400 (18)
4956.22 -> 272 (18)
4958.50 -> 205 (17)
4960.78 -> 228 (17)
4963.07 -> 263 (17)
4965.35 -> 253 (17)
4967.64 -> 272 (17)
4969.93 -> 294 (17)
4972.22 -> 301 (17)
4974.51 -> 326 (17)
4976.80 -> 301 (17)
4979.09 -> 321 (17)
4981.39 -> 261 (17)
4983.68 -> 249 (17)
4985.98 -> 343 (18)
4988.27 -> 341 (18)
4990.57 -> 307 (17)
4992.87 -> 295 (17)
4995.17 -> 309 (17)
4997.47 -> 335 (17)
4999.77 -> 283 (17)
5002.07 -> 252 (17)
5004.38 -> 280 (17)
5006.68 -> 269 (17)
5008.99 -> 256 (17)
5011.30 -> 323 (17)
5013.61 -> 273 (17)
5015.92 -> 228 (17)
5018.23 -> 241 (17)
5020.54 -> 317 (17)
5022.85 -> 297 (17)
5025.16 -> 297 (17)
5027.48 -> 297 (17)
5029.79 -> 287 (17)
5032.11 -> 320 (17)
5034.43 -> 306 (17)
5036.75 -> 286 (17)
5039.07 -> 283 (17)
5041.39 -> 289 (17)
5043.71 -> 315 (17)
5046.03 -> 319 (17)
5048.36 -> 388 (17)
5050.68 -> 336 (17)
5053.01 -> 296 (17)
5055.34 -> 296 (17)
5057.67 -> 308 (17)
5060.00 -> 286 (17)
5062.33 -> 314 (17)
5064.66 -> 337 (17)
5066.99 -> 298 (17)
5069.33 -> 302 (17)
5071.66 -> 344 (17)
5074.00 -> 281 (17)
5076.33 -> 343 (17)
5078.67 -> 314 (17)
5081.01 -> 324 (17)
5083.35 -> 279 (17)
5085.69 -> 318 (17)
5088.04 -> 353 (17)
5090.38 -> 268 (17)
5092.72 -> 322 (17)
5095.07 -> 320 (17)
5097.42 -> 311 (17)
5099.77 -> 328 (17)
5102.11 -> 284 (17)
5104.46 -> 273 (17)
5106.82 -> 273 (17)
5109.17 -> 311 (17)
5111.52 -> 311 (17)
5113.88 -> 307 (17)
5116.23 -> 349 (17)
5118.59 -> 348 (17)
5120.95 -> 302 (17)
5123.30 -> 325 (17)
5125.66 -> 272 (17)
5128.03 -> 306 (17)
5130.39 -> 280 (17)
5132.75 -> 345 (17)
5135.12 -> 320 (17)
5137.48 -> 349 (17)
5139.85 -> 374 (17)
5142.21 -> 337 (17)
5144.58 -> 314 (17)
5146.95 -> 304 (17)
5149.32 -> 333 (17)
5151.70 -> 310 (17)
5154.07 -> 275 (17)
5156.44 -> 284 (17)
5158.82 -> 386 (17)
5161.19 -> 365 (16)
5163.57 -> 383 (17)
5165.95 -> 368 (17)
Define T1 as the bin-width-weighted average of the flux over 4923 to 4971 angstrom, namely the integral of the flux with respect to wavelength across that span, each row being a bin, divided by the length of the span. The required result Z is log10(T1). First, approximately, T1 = 338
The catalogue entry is 2.53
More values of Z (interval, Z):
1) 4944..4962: 2.52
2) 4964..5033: 2.46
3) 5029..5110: 2.49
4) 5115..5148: 2.51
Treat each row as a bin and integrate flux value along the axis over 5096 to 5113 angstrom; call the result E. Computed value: 5084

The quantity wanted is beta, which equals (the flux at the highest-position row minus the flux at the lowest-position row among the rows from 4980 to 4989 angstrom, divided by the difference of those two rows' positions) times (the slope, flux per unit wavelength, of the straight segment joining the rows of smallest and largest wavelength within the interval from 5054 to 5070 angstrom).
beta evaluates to 5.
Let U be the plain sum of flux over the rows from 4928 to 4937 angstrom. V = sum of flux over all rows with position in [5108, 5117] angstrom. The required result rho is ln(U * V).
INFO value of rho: 14.5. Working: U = 1539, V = 1278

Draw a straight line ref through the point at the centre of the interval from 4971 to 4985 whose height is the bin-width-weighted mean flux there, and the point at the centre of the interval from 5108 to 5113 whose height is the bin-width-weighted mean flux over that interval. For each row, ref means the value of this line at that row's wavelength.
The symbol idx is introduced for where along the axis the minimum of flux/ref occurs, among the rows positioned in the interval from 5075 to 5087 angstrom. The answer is 5083.35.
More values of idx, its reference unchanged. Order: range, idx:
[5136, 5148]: 5146.95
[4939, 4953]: 4940.26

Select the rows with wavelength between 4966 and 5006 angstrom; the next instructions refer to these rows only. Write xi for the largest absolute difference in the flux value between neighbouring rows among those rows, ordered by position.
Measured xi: 94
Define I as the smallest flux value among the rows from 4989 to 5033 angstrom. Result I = 228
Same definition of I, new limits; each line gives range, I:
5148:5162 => 275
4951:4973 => 205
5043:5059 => 296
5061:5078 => 281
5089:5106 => 268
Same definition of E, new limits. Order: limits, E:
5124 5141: 5453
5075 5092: 5341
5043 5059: 5157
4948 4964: 4972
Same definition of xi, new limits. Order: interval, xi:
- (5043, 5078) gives 69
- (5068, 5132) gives 85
